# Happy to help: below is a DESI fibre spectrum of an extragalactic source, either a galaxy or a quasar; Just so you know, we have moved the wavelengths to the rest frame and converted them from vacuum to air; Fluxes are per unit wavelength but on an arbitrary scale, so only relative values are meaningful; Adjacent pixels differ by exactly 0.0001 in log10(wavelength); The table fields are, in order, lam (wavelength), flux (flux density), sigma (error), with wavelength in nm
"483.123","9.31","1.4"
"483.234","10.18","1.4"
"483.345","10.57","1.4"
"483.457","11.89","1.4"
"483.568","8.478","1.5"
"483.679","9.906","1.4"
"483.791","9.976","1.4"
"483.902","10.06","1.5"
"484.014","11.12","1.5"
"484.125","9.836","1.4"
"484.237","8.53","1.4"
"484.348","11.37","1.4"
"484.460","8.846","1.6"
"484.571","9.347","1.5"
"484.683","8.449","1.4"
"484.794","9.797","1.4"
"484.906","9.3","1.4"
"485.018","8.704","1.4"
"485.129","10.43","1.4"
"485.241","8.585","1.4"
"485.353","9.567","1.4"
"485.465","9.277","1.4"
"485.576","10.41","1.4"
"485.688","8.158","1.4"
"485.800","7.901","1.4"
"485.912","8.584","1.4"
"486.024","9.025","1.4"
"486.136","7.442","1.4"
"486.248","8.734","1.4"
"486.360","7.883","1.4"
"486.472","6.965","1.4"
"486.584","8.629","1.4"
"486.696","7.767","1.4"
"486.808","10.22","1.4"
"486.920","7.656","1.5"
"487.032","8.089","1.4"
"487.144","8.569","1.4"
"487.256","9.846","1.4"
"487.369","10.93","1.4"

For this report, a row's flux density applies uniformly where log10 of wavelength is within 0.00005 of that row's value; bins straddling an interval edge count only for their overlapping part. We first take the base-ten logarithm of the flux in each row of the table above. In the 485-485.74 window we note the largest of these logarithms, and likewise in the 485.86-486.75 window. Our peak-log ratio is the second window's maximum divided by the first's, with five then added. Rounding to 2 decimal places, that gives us 5.94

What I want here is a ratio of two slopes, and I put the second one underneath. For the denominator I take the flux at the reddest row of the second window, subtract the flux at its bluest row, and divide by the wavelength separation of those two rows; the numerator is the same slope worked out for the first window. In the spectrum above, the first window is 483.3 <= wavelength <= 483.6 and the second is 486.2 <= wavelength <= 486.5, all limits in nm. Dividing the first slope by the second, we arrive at 1.2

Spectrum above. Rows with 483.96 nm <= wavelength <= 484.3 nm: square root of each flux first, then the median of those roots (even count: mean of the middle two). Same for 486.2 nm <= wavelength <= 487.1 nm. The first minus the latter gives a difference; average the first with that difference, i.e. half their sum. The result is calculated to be 1.72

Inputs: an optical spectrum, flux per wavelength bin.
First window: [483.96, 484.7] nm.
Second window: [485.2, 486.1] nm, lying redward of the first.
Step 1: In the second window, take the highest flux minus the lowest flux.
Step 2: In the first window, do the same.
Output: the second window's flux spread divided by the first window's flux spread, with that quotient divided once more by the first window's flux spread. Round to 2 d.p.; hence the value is 0.29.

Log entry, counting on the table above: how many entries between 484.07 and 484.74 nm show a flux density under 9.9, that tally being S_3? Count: 5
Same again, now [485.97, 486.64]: 6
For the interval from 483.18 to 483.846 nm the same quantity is 1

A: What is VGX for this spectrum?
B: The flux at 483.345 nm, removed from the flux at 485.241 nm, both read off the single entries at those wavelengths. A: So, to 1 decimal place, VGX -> -2.0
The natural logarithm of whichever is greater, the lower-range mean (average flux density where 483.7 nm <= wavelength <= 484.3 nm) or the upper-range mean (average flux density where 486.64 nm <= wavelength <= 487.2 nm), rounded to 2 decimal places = 2.29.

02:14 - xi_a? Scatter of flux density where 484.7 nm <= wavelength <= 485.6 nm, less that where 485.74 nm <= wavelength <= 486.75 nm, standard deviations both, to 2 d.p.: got 0.01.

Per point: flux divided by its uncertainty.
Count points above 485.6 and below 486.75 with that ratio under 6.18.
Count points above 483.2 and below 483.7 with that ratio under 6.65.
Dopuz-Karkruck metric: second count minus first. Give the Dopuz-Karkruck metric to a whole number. -7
